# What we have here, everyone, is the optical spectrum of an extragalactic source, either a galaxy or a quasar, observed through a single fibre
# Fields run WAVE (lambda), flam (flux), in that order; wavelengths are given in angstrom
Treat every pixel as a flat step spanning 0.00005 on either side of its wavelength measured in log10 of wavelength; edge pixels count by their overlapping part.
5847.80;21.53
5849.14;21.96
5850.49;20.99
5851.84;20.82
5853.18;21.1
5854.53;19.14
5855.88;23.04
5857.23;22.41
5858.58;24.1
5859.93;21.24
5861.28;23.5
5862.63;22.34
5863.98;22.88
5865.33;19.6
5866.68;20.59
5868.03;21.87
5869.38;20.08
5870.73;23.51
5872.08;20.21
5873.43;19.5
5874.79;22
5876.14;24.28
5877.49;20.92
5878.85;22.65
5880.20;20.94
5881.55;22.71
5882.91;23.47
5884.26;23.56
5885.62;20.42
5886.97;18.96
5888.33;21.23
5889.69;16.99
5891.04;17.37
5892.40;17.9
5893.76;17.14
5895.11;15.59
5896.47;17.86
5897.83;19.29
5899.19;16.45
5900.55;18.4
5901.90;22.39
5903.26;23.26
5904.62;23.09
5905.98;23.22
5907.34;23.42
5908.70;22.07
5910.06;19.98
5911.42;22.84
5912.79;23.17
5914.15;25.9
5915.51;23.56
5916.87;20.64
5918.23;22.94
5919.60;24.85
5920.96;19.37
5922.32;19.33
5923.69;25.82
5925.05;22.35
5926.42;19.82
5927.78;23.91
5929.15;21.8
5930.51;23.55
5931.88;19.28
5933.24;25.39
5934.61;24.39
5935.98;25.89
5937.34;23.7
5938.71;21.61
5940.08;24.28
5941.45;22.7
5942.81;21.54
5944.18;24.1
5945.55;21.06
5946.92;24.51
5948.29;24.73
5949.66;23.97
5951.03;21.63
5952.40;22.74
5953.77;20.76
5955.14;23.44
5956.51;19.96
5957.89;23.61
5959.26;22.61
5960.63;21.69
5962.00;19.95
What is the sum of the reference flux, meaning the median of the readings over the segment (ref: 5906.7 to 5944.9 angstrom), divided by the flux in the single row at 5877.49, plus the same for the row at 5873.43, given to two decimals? 2.28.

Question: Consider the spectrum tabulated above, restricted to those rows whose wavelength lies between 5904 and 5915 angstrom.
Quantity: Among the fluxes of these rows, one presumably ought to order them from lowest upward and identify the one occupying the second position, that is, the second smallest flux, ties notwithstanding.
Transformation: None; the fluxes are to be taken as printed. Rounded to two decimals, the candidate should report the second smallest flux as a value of 22.07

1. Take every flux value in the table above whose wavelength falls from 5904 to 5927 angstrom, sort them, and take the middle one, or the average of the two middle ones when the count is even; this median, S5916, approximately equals 22.9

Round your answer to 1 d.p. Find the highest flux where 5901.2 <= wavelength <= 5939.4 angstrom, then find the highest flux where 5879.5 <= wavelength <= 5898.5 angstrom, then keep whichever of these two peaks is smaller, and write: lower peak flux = 23.6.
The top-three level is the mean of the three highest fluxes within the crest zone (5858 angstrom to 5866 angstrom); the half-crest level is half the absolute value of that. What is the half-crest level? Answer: 11.7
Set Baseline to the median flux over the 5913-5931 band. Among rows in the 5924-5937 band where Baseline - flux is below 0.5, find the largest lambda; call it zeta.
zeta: 5935.98 angstrom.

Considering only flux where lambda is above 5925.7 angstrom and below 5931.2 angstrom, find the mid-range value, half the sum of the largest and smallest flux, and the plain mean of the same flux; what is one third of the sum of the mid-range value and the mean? 14.7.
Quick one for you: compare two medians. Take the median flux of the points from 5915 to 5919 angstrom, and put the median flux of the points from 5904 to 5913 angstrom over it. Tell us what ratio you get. 1.0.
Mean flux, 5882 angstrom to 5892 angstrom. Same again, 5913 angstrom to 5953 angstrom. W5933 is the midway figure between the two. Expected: 21.6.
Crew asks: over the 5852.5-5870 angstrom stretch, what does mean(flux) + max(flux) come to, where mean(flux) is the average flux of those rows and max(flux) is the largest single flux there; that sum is 45.8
